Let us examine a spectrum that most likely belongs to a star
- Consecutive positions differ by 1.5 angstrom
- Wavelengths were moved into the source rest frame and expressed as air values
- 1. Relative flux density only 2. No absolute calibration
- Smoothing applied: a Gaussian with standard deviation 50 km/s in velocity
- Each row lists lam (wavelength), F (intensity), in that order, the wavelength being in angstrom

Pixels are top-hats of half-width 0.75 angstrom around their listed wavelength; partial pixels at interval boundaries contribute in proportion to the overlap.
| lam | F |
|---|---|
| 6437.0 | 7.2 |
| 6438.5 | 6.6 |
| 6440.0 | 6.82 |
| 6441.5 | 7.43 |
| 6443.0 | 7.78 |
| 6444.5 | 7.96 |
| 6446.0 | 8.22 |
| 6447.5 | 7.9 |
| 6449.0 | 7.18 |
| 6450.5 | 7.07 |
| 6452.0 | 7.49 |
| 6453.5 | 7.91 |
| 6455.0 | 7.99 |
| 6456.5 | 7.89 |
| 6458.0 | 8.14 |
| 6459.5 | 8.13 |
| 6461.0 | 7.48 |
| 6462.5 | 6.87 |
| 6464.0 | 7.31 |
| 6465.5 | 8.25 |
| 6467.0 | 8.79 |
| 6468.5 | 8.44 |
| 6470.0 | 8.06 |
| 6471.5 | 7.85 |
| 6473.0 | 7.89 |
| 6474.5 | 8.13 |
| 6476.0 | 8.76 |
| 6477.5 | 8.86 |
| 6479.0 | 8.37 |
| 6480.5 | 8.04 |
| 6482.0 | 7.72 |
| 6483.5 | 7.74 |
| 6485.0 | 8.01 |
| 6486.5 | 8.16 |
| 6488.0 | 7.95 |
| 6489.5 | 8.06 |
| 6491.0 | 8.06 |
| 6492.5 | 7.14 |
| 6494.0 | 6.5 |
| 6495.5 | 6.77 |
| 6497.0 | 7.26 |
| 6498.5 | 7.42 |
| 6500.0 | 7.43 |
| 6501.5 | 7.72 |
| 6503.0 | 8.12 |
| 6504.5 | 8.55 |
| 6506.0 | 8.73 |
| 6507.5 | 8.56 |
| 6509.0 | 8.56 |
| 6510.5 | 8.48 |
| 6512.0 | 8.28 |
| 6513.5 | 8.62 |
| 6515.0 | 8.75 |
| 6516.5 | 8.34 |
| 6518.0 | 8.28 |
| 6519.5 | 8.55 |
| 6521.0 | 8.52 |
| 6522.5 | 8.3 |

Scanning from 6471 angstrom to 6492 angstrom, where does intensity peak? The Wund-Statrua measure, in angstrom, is 6477.5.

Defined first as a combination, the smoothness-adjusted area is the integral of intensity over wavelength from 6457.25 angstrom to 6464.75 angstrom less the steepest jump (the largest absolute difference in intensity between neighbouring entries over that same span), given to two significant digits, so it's 56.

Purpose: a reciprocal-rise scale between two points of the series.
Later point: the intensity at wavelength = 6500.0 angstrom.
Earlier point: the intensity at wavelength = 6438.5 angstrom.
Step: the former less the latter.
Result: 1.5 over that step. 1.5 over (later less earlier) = 1.8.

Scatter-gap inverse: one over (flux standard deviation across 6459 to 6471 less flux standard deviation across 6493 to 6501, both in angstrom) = 4.5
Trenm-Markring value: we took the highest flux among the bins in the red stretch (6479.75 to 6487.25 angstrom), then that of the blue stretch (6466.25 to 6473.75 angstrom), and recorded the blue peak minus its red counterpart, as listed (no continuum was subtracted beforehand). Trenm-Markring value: 0.6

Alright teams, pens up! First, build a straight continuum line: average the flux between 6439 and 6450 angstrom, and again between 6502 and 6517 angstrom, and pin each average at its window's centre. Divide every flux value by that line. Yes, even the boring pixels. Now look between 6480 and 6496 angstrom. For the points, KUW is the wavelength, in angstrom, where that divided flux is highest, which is 6486.5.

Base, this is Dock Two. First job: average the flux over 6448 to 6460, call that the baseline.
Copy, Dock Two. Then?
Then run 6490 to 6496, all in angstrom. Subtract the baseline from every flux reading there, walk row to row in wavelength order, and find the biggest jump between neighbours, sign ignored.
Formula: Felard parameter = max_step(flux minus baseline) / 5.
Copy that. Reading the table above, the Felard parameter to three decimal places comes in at 0.184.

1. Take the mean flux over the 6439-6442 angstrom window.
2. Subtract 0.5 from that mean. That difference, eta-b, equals 6.6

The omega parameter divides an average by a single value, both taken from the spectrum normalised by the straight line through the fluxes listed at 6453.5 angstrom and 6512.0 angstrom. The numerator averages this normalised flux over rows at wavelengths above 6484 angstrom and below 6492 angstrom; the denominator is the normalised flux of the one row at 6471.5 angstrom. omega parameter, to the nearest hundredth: 1.01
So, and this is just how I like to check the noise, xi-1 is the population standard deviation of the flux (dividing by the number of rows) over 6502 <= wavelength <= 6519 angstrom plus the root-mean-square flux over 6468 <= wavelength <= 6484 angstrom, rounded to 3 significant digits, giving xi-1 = 8.37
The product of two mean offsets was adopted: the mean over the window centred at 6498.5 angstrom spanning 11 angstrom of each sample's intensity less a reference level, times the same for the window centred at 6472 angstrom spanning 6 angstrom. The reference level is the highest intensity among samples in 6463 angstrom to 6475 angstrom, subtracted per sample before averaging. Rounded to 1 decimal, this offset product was 1.2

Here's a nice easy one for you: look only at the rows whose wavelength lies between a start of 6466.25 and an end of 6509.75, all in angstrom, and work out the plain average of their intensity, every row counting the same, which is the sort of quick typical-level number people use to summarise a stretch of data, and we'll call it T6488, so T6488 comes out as 7.99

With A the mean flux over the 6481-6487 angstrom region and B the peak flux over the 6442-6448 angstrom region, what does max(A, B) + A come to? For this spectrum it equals 16.1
